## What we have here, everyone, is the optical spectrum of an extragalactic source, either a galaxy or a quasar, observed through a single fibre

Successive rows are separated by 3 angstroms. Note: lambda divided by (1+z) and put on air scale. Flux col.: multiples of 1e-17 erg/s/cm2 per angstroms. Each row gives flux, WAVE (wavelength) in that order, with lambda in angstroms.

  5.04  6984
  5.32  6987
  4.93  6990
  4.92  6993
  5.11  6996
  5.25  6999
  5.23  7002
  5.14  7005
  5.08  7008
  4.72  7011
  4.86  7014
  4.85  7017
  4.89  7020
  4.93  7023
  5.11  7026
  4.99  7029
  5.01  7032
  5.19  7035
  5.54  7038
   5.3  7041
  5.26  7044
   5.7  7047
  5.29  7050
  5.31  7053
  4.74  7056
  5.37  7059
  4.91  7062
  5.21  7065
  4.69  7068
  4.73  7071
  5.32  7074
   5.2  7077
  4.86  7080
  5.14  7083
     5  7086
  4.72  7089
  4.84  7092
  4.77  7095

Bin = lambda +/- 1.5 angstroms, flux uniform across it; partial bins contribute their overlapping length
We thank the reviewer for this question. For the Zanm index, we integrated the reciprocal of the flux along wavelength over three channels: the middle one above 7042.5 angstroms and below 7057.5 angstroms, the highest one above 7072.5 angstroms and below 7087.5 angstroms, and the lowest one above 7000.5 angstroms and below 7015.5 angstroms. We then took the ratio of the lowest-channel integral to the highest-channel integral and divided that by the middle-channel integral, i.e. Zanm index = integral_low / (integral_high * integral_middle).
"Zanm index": 0.356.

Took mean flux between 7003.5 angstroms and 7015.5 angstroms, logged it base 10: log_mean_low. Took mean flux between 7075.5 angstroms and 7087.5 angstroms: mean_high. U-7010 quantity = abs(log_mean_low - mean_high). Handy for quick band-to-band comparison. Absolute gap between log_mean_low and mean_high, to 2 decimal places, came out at 4.36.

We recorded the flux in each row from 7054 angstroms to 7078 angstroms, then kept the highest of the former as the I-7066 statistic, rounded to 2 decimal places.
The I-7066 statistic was 5.37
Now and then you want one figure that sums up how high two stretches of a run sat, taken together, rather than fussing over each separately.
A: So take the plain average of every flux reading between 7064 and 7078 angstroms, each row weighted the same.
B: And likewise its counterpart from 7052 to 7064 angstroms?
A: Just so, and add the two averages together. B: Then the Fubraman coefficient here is 10.1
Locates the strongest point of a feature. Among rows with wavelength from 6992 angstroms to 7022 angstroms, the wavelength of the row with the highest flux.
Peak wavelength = 6999 angstroms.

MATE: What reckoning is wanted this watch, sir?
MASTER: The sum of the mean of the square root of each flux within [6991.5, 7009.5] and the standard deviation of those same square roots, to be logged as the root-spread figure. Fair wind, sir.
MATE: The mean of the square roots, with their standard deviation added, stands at 2.29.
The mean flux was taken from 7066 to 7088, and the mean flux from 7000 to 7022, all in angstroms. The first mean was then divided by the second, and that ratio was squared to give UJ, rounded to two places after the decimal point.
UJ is 1.01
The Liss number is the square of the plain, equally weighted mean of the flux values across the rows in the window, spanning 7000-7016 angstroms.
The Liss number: 25.1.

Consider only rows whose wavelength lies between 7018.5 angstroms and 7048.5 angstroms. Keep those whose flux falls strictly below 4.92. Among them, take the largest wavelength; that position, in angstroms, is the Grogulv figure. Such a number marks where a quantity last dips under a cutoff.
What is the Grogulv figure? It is 7020 angstroms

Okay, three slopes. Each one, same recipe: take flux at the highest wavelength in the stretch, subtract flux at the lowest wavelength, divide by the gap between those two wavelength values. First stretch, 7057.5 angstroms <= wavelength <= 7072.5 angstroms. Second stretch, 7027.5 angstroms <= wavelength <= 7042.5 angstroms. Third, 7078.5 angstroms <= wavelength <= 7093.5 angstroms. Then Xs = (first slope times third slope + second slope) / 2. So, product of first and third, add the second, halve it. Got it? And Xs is 0.013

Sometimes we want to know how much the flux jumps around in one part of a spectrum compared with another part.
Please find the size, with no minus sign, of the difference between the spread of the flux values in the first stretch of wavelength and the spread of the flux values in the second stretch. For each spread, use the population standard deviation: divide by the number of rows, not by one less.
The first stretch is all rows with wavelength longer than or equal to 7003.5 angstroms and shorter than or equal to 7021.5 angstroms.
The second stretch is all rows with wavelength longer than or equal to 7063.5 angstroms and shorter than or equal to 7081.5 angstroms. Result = 0.11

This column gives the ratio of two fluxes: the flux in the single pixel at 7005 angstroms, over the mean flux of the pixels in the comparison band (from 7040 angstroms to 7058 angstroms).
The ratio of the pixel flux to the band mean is 0.98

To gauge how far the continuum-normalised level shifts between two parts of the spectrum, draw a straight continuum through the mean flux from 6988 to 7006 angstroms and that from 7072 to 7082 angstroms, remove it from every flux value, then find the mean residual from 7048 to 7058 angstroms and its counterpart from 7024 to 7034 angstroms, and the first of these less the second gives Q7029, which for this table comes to 0.1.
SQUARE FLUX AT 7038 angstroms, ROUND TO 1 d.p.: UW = 30.7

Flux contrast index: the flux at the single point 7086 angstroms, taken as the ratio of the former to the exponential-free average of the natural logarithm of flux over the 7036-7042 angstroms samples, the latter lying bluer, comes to 2.96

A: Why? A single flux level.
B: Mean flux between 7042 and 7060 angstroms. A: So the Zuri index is 5.28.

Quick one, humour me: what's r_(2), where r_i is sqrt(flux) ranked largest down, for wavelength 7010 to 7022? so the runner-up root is 2.20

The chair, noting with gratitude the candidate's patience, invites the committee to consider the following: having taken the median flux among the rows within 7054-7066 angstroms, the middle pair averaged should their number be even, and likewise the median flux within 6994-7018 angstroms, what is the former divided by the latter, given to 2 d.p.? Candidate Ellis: 0.99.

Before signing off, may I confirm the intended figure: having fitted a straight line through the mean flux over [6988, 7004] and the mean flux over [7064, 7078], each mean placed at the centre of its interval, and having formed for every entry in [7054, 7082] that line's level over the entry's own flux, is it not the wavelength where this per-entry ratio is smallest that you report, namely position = 7059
